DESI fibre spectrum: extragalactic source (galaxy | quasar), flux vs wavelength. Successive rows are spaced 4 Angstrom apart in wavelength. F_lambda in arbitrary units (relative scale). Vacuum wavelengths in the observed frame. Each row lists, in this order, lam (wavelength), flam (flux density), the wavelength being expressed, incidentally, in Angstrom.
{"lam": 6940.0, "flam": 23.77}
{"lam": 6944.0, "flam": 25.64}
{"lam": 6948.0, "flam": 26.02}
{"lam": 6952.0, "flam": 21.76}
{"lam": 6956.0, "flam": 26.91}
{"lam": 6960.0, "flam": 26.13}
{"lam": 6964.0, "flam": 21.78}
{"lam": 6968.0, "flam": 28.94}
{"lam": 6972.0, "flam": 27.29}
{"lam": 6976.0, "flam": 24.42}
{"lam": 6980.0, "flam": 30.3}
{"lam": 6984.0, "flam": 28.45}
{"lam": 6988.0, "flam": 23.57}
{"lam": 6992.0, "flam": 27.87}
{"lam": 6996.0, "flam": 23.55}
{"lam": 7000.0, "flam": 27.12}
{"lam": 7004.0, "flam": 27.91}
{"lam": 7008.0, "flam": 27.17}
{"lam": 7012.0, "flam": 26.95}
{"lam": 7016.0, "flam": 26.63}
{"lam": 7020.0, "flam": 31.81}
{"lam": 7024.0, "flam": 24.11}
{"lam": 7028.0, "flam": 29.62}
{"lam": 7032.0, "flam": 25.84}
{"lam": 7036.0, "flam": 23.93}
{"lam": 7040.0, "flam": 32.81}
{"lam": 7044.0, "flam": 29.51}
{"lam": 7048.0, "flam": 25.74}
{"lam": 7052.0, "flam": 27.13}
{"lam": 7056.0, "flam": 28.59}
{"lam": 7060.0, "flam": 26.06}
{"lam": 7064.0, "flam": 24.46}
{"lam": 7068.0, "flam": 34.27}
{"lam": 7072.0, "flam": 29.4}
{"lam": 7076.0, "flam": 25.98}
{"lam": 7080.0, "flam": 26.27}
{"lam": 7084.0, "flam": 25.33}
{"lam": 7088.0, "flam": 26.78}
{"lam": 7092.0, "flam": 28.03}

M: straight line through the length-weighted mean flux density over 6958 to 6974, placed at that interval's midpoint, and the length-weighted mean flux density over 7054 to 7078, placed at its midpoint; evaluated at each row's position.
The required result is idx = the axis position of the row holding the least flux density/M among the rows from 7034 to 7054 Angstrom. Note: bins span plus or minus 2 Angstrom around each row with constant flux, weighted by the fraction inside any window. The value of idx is 7036.0 Angstrom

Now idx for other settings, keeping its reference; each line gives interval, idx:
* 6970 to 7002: 6996.0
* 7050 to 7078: 7064.0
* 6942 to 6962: 6952.0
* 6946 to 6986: 6964.0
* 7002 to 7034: 7024.0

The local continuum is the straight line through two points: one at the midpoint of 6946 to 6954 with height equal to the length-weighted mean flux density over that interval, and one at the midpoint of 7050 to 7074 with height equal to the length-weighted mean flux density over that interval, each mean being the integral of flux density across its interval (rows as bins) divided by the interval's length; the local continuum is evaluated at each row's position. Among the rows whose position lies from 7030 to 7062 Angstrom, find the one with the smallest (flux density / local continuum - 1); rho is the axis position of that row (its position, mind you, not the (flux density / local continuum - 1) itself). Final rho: 7036.0 Angstrom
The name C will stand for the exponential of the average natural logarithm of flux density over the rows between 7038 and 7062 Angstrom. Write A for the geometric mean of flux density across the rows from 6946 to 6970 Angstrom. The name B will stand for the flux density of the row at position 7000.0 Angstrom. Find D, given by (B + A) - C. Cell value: 24.0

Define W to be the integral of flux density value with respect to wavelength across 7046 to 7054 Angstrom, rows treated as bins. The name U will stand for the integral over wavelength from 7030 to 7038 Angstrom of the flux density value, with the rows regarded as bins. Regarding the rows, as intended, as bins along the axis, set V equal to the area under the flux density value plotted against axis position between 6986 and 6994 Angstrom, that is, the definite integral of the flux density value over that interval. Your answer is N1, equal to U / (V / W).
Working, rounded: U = 199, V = 206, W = 211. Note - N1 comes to 205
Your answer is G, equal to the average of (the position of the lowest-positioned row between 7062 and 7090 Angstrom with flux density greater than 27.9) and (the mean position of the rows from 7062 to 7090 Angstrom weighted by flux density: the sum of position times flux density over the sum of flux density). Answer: 7071.9 Angstrom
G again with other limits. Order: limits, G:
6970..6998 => 6981.9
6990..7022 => 7005.2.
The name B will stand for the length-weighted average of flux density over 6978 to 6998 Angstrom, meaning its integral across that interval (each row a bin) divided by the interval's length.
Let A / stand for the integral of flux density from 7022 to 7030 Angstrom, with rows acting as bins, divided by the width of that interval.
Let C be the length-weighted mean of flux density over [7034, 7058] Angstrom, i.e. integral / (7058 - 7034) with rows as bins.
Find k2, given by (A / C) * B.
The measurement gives 25.7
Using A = 26.9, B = 26.7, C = 28.0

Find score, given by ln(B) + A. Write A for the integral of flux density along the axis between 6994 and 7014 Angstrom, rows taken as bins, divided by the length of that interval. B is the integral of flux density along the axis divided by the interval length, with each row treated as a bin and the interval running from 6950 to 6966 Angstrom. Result 29.7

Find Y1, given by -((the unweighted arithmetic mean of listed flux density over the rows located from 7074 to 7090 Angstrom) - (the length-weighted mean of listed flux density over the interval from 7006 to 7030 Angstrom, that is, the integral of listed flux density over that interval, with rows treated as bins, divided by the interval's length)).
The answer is 1.6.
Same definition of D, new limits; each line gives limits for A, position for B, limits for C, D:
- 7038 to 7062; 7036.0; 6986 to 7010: 26.0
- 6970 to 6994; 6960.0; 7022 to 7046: 25.6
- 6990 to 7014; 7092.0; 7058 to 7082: 27.2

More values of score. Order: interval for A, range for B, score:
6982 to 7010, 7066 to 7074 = 30.0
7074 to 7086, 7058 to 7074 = 29.2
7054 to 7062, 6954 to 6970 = 30.6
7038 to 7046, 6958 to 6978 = 34.4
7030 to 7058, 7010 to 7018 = 30.9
